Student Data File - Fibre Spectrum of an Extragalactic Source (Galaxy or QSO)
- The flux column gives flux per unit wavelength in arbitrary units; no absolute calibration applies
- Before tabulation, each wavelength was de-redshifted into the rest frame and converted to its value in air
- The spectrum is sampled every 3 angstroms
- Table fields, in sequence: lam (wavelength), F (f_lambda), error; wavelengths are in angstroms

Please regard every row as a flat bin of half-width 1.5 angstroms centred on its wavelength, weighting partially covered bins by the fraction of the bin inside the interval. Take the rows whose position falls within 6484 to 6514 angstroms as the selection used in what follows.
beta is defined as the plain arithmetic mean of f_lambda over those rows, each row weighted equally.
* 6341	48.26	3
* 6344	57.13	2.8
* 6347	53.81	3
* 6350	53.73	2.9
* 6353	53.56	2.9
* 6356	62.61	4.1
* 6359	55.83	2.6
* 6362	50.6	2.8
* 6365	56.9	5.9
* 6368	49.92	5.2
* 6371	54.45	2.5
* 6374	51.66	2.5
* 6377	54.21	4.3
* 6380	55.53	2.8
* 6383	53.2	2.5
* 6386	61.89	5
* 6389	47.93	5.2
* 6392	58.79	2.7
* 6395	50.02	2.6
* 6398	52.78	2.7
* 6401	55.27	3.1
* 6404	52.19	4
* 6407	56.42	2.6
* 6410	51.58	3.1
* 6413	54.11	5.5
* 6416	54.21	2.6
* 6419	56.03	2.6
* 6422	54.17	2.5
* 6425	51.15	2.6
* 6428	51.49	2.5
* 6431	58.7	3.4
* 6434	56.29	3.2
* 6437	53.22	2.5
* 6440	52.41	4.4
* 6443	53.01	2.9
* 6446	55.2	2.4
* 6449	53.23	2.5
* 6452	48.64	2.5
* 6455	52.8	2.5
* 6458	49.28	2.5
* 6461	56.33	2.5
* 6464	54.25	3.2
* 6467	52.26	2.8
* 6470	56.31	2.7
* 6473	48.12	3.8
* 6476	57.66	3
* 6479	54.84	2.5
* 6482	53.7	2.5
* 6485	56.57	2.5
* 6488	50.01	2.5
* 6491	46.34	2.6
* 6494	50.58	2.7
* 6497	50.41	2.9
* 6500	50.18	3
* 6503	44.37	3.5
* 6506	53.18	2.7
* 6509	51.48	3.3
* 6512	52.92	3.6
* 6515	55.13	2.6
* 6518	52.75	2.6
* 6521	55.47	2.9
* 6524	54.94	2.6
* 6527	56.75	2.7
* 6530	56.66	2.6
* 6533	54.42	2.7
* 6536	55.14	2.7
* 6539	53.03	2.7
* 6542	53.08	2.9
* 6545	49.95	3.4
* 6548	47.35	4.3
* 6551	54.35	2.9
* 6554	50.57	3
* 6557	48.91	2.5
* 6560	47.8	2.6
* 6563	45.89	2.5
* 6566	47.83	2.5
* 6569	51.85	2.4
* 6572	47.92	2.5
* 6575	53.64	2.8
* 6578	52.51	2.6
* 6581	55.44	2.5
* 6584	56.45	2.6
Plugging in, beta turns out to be 50.6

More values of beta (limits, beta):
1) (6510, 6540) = 54.7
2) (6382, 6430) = 53.8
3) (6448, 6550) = 52.6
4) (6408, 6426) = 53.5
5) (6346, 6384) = 54.3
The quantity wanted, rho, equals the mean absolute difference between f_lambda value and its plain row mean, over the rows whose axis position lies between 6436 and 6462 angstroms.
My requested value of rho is 1.7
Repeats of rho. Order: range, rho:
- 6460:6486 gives 2.1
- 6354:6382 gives 2.7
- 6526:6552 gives 2.3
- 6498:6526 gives 2.4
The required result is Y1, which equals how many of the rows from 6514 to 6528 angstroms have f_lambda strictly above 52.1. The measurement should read 5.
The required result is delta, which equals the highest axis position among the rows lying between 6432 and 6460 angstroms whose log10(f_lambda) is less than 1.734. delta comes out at 6458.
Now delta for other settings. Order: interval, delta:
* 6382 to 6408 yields 6404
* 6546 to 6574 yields 6572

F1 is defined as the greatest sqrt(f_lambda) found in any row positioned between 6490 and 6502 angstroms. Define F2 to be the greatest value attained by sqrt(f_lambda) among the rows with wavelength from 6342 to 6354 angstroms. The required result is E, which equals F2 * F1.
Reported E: 53.8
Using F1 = 7.11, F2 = 7.56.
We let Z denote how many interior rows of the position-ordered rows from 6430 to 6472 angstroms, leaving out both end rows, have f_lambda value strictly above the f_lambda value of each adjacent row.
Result 3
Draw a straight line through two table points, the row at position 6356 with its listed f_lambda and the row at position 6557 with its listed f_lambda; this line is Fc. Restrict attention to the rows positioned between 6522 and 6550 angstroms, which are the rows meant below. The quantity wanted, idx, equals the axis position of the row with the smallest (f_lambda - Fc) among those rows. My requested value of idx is 6548 angstroms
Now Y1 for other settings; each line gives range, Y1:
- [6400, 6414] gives 4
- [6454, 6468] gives 4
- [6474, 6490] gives 4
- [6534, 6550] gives 3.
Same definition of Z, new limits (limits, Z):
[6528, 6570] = 3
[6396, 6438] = 4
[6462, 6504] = 4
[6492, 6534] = 4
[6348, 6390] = 5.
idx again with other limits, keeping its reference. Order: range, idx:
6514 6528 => 6518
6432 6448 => 6440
